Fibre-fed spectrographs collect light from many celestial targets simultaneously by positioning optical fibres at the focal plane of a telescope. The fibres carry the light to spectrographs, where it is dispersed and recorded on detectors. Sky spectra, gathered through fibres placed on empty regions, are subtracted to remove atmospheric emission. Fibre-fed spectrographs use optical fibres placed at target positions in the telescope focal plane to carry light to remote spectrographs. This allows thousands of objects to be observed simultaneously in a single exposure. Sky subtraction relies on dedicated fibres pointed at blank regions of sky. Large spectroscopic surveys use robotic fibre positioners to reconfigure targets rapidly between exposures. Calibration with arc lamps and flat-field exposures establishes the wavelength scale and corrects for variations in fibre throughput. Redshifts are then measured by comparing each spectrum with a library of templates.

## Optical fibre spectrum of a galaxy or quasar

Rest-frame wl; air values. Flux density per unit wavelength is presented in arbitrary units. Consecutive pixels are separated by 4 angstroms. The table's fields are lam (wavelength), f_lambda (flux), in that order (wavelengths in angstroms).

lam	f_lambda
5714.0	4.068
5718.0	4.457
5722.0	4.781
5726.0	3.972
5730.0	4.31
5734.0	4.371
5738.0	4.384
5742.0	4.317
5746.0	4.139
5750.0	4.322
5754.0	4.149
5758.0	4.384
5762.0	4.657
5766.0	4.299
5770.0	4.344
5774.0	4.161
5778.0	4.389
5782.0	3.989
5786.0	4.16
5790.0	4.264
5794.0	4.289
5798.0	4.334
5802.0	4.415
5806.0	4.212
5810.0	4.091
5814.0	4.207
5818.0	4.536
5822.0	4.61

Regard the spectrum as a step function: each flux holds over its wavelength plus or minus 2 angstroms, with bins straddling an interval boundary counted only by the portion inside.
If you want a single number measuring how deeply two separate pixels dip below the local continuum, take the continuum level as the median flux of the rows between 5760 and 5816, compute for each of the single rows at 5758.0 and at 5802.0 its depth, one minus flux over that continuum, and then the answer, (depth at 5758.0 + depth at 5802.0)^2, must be 0.003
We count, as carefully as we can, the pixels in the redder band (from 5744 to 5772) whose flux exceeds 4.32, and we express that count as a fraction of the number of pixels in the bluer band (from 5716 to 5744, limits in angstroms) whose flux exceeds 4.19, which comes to 0.67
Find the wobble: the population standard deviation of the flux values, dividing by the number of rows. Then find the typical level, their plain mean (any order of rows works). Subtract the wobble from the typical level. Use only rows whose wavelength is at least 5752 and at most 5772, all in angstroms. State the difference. 4.20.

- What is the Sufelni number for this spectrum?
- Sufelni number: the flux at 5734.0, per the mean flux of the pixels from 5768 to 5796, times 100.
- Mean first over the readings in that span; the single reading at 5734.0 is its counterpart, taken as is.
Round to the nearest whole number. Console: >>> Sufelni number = 103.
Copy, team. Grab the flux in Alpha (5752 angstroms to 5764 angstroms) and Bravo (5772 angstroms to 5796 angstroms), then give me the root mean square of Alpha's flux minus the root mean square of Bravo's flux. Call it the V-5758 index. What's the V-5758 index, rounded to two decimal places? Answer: 0.19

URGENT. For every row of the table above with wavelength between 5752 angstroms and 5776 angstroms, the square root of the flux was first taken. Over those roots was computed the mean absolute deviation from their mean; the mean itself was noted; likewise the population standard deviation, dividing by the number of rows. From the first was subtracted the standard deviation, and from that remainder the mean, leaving -2.09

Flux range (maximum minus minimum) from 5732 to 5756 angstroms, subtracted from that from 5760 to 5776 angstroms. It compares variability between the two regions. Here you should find 0.25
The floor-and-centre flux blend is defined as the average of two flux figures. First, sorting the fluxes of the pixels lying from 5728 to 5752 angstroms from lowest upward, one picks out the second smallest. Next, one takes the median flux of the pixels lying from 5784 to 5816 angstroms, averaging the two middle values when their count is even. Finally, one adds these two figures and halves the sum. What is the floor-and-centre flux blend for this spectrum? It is 4.27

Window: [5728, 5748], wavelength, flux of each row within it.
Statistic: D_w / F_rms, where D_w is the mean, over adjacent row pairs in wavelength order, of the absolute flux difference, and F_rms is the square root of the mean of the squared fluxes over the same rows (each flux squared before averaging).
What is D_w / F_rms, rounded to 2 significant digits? 0.019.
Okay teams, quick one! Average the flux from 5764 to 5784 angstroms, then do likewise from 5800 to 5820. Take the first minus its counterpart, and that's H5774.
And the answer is -0.06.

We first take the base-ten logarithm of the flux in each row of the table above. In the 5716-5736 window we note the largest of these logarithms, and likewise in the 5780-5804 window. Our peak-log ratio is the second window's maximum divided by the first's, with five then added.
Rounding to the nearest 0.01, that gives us 5.95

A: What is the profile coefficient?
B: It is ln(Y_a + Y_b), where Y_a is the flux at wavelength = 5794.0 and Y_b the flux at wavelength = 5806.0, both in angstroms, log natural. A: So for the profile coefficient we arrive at 2.14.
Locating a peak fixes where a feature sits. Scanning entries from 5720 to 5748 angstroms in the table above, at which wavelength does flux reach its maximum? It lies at 5722.0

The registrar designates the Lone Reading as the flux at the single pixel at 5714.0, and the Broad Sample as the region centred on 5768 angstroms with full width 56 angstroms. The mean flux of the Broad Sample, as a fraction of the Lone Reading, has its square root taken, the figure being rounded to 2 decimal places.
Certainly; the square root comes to 1.03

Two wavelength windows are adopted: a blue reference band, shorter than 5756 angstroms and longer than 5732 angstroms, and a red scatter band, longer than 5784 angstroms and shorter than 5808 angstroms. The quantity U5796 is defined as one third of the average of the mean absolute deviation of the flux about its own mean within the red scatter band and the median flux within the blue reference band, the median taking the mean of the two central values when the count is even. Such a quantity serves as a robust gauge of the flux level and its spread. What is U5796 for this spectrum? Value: 0.731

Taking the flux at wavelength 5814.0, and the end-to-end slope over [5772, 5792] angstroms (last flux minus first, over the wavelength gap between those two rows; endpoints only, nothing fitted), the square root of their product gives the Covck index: 0.16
